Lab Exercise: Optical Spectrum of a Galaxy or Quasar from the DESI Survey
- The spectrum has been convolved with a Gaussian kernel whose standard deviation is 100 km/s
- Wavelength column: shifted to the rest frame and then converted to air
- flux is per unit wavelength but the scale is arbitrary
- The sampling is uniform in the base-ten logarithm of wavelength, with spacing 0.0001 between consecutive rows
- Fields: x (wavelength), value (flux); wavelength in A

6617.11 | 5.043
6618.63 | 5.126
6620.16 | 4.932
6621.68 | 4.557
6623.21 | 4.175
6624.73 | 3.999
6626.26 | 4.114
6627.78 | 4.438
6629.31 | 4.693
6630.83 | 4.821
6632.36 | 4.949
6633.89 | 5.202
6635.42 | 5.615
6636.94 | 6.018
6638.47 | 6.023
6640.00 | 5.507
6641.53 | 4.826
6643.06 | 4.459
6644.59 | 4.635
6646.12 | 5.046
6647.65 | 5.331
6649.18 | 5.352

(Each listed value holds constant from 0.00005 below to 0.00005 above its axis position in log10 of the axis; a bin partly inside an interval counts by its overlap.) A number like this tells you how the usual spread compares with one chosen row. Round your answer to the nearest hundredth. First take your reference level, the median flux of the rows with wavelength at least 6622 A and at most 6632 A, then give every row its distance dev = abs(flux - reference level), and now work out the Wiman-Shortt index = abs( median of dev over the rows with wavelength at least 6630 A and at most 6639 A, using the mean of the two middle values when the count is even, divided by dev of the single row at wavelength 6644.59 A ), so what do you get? 3.35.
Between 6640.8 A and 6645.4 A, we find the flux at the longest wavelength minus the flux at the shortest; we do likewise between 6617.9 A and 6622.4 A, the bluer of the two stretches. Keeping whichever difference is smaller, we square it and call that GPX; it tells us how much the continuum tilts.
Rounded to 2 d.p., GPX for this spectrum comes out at 0.32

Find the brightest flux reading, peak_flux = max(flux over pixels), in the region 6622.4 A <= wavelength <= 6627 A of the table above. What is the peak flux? 4.175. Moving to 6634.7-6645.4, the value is 6.023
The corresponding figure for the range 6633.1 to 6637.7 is 6.018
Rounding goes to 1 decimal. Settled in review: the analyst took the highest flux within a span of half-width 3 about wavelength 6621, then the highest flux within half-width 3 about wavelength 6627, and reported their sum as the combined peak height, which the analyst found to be 9.8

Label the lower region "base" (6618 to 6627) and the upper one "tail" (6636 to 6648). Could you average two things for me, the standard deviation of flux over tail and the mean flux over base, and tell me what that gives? 2.5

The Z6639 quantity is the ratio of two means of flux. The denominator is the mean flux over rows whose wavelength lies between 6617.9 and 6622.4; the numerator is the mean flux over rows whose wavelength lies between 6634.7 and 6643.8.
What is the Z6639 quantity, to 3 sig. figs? 1.11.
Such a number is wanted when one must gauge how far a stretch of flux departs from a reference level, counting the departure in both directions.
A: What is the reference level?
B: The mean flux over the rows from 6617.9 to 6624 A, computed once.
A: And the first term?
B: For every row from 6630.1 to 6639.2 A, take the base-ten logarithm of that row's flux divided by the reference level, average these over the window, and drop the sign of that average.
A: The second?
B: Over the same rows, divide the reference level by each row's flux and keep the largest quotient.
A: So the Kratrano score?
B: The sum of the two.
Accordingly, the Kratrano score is 1.04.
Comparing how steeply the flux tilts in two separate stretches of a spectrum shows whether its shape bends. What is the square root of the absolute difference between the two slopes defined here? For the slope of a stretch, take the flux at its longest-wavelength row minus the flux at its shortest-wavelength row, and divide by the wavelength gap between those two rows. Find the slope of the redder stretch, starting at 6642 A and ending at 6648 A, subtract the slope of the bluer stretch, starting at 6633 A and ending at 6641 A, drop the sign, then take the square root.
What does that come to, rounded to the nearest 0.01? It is 0.37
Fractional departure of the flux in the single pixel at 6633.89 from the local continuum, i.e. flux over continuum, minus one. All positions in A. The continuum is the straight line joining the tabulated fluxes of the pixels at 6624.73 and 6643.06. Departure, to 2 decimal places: 0.23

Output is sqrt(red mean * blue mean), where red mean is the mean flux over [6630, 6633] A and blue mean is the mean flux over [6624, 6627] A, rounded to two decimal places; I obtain 4.45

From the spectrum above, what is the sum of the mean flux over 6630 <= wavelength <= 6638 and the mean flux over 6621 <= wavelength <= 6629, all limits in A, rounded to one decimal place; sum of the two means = 9.6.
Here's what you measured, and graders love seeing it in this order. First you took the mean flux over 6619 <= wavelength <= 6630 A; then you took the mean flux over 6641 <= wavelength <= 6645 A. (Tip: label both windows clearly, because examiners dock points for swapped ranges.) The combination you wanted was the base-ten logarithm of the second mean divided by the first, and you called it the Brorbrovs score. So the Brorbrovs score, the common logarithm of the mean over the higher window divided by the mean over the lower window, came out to 0.02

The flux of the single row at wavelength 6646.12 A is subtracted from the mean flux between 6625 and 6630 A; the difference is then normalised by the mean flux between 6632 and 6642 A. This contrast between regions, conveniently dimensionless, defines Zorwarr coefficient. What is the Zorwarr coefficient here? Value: -0.12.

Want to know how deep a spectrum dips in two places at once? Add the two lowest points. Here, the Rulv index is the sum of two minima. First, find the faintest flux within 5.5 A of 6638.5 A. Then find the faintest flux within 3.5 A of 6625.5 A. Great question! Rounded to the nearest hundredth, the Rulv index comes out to 8.46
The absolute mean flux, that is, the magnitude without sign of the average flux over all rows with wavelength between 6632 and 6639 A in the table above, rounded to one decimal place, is 5.6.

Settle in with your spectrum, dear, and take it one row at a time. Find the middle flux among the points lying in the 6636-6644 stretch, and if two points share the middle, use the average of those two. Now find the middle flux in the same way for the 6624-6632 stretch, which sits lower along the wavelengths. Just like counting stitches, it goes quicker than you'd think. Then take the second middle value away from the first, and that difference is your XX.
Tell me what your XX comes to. 1.07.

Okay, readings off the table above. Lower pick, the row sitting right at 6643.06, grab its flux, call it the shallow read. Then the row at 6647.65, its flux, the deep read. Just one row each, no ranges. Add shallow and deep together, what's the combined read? 9.79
